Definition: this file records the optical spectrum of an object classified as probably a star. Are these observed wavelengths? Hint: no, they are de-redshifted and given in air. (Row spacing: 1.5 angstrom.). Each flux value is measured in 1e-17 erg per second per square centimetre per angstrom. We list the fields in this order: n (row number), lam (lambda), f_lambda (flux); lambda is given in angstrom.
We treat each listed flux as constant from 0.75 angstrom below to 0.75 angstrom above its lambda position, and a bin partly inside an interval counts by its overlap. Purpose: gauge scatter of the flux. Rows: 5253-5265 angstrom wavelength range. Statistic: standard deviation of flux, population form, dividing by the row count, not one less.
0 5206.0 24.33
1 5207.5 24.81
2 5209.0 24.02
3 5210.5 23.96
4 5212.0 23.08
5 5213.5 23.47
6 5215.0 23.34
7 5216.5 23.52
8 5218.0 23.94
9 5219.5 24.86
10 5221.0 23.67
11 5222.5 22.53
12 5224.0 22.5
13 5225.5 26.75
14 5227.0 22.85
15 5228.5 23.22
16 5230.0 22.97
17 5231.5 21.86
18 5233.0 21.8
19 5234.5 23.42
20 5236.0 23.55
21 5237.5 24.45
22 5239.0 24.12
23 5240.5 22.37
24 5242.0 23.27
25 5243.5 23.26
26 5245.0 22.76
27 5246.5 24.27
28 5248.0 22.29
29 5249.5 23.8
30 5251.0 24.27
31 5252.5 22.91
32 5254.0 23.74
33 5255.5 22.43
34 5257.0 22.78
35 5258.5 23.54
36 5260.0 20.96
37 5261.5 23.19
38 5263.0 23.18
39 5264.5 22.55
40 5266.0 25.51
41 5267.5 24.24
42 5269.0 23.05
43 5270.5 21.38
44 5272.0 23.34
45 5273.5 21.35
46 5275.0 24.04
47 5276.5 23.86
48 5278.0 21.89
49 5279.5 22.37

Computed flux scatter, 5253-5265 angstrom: 0.81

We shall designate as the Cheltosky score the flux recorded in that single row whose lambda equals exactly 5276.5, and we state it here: 23.86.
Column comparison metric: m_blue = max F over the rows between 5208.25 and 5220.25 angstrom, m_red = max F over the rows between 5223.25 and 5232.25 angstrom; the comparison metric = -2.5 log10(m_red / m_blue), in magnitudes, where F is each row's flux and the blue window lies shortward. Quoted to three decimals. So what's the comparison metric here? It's -0.080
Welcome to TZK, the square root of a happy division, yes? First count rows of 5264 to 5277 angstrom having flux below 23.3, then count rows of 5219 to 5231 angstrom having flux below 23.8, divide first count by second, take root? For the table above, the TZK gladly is 0.82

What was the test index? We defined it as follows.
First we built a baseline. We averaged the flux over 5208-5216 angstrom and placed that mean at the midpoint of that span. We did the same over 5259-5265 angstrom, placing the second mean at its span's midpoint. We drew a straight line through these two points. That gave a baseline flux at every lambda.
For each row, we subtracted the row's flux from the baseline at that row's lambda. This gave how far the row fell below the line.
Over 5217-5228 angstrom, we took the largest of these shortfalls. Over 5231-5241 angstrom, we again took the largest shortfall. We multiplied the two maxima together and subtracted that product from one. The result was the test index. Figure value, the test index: -0.1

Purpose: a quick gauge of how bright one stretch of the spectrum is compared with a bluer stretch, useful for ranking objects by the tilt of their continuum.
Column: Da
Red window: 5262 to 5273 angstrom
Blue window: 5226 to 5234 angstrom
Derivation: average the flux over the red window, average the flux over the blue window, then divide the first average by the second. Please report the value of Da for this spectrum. 1.03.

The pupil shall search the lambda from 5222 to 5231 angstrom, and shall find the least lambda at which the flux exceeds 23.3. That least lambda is 5225.5 angstrom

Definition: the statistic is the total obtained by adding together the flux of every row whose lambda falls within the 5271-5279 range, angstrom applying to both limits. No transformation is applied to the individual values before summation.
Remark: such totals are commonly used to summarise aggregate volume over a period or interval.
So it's 114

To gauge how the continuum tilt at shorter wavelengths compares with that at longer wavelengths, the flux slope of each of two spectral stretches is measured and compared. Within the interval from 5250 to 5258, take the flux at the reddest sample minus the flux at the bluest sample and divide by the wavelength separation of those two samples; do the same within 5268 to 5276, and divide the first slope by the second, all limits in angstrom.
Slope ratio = -1.5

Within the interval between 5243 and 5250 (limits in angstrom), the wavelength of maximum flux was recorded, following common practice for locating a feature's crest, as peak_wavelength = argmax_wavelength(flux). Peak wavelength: 5246.5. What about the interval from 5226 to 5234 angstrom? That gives 5228.5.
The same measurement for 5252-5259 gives 5254.0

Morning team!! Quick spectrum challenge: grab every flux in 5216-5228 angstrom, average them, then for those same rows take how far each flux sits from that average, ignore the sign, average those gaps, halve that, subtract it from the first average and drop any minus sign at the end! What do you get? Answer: 23.3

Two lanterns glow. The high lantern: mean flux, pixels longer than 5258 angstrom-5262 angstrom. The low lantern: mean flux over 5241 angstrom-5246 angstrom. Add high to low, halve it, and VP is 22.8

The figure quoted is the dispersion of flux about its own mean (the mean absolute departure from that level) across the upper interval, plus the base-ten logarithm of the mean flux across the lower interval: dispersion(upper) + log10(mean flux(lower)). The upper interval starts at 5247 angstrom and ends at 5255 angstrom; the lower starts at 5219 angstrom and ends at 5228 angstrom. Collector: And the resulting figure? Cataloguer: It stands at 2.02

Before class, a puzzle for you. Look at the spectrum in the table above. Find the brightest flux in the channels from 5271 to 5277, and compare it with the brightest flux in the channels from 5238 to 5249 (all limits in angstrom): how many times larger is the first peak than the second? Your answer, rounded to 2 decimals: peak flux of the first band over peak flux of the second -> 0.99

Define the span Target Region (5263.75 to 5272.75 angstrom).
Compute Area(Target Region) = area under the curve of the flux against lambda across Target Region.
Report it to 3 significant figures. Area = 210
